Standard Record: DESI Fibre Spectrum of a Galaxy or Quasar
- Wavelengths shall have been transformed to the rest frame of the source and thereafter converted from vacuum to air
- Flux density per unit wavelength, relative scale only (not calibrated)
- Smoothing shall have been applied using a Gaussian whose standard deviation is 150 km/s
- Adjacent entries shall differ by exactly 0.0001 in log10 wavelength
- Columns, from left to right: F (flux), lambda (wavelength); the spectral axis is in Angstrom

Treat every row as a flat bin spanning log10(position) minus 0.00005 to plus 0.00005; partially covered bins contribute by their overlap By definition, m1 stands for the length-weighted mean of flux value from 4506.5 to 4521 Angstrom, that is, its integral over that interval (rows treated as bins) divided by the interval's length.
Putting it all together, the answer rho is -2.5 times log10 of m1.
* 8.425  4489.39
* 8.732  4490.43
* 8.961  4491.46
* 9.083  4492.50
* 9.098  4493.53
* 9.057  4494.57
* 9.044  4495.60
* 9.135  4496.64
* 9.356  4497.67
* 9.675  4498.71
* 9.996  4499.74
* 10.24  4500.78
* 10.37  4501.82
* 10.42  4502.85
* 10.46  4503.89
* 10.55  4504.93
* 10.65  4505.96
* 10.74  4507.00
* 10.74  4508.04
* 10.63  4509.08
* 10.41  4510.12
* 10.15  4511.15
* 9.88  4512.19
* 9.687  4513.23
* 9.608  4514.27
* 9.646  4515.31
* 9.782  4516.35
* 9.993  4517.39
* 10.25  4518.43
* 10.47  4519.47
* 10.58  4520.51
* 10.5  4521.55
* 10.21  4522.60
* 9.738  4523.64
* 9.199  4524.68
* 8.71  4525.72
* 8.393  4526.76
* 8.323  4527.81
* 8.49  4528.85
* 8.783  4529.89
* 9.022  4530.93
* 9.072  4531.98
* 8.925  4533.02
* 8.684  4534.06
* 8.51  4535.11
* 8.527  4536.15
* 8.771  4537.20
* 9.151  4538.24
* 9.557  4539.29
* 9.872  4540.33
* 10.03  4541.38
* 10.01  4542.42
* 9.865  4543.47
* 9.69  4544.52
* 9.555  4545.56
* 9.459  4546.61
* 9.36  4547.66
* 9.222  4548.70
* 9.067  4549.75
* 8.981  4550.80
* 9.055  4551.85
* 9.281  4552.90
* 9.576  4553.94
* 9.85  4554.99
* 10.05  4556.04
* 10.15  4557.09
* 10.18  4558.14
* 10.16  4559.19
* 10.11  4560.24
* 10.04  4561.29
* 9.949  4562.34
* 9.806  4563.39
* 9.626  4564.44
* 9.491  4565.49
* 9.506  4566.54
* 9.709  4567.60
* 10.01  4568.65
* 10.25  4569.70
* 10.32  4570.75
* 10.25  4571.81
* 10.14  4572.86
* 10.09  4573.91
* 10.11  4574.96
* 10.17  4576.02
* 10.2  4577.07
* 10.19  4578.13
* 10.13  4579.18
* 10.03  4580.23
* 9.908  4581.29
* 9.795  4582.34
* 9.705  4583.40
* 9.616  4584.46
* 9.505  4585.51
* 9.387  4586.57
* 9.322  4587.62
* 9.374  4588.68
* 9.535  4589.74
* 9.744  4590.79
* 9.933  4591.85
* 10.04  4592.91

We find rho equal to -2.52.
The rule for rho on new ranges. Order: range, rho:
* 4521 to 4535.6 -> -2.39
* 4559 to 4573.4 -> -2.49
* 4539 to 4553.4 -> -2.44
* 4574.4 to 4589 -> -2.48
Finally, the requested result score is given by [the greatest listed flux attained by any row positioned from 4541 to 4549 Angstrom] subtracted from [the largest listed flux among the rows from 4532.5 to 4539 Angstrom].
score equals -0.88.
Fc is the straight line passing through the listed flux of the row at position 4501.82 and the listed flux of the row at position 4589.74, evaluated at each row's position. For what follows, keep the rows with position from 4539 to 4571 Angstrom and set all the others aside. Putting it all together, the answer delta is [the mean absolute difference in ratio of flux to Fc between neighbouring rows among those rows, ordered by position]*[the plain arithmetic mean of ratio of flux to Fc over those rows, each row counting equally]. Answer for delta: 0.014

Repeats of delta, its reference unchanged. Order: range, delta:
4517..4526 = 0.029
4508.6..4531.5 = 0.022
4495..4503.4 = 0.019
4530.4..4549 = 0.016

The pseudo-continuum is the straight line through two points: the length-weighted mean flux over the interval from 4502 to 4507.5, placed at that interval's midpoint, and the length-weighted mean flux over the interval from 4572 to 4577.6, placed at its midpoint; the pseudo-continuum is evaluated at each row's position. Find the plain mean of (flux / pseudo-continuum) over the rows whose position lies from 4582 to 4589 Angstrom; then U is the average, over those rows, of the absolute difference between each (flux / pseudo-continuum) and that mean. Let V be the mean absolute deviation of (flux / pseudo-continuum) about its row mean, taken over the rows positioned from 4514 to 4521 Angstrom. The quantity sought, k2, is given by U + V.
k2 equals 0.046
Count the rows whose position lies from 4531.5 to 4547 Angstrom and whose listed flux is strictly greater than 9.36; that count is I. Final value 8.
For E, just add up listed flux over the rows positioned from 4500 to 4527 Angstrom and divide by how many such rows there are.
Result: 10.1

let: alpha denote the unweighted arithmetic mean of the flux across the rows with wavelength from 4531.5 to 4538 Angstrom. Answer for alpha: 8.75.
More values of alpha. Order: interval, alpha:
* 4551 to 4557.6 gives 9.66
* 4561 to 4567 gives 9.74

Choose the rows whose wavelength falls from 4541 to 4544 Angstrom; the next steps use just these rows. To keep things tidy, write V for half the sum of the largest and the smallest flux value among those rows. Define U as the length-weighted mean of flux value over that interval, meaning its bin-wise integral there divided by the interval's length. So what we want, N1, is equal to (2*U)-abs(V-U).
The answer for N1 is 19.9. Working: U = 10.0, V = 9.9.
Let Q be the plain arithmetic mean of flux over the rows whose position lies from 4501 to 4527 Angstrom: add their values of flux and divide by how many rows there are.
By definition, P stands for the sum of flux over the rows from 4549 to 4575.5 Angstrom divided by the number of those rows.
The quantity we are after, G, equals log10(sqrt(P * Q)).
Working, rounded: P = 9.8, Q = 10.1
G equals 0.998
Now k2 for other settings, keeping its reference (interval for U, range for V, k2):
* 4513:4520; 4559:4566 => 0.046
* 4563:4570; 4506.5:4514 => 0.054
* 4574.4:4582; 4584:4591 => 0.019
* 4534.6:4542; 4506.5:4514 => 0.085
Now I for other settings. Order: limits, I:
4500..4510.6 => 10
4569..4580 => 10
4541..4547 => 6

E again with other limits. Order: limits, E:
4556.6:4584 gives 10.0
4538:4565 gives 9.7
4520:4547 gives 9.3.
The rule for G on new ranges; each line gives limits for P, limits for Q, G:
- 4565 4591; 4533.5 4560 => 0.985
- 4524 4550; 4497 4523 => 0.985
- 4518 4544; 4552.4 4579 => 0.985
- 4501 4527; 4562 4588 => 0.999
